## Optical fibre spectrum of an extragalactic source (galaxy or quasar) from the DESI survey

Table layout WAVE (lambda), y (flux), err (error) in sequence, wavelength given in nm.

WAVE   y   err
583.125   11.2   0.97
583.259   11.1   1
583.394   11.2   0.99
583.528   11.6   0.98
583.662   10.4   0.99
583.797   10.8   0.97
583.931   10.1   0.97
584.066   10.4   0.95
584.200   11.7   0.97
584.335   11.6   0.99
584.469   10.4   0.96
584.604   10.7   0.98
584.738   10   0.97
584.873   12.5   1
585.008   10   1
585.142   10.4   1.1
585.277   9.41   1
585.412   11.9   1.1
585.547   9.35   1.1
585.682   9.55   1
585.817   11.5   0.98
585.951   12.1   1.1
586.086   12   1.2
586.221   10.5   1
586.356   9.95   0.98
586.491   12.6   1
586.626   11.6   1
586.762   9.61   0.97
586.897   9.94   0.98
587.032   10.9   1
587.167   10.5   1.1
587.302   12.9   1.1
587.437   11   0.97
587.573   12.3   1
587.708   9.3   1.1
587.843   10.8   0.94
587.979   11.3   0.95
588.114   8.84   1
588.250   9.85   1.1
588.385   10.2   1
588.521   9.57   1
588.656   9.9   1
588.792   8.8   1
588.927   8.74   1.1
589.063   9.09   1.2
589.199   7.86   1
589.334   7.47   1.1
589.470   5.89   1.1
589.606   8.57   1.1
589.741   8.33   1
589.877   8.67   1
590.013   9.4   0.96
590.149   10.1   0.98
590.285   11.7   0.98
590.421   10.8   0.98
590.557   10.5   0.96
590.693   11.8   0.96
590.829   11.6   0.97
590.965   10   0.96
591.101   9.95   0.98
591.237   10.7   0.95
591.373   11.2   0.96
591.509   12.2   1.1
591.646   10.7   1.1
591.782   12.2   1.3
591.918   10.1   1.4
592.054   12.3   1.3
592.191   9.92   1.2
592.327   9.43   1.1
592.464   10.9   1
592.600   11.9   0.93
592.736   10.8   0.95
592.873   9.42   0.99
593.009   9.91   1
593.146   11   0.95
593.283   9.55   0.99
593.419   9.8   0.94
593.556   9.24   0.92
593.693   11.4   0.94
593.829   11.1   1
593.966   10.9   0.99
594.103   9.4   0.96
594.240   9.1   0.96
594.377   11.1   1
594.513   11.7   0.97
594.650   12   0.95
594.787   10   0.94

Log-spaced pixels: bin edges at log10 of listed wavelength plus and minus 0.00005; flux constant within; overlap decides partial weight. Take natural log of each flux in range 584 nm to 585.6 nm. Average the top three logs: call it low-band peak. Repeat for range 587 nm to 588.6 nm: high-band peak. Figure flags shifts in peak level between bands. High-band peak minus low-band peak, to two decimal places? 0.01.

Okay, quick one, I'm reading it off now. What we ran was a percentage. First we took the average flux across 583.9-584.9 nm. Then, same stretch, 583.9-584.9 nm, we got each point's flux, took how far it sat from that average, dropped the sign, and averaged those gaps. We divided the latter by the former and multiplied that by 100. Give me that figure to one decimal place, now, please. 6.9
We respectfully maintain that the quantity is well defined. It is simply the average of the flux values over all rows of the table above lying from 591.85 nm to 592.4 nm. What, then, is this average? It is 10.4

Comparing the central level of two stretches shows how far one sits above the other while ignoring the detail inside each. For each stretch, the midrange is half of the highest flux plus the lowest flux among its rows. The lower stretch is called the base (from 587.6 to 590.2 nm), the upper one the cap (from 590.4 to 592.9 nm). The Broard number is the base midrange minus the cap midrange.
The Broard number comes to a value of -2.3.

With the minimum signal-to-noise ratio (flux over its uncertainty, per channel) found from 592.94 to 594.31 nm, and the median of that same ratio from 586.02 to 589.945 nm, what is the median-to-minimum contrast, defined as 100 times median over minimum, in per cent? 104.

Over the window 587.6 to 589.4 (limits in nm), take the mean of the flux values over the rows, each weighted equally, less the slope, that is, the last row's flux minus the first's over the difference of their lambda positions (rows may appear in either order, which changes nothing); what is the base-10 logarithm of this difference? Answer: 1.02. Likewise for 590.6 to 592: 1.09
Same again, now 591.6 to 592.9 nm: 1.07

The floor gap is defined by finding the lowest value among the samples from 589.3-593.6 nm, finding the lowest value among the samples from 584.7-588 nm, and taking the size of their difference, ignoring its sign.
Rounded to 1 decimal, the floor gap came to 3.4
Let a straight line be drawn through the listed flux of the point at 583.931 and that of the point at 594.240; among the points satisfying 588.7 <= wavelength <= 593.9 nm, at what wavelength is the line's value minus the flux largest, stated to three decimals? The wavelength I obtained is 589.470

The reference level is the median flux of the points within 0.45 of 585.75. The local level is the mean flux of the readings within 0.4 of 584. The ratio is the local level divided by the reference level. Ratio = 0.93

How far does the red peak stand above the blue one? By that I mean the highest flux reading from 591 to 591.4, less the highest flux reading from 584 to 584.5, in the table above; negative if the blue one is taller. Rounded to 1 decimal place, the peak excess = -0.5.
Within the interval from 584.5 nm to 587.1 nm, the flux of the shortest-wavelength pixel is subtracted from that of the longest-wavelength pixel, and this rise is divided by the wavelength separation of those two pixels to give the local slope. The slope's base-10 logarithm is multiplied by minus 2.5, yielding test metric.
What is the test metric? 2.7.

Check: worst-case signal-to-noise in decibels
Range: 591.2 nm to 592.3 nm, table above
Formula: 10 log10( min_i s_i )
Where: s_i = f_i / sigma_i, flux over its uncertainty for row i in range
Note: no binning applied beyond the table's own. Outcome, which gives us 8.6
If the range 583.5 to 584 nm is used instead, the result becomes 10.2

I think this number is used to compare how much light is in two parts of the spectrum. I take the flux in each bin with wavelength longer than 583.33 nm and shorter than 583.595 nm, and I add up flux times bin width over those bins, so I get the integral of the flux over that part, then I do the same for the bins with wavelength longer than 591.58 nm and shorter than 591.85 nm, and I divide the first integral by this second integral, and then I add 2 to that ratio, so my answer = 2.98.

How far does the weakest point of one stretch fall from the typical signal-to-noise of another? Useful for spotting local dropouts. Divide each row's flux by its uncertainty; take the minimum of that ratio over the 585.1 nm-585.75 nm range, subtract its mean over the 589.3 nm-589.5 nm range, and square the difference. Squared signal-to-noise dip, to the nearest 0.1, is 5.9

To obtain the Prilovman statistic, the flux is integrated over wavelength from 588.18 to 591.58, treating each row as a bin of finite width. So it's 33.0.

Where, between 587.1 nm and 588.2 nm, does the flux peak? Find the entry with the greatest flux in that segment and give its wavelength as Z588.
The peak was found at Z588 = 587.302 nm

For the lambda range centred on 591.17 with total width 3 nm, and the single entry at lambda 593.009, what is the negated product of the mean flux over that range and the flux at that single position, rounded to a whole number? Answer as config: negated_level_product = -106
